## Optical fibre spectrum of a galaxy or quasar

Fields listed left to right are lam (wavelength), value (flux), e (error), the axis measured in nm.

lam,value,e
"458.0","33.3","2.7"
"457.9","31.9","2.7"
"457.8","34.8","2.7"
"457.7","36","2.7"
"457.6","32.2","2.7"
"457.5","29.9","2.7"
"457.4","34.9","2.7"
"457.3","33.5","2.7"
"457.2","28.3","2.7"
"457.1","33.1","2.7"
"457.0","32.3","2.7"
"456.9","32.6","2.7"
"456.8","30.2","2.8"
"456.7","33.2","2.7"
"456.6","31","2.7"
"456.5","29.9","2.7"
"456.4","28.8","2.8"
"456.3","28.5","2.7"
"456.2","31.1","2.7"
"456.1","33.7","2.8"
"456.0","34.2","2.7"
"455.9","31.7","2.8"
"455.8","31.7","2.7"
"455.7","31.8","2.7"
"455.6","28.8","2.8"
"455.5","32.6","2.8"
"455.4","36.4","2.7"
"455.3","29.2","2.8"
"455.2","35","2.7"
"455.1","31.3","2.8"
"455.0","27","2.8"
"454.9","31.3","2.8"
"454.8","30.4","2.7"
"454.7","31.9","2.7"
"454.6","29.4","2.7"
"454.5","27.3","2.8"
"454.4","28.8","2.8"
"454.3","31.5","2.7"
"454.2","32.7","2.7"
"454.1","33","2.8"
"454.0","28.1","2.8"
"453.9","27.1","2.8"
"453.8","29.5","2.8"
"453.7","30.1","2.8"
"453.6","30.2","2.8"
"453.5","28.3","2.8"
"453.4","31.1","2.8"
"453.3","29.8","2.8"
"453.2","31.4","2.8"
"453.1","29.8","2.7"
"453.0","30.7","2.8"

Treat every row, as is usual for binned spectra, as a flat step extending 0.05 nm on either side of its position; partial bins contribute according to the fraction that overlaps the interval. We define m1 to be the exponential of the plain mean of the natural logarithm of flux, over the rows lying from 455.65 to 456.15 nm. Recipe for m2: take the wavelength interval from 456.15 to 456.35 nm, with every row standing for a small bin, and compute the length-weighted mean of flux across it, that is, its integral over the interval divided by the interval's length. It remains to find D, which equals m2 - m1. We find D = -2.8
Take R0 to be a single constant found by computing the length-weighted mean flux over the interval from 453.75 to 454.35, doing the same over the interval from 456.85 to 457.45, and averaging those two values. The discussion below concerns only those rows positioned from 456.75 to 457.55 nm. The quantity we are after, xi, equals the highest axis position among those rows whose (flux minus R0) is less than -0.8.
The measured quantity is 457.5 nm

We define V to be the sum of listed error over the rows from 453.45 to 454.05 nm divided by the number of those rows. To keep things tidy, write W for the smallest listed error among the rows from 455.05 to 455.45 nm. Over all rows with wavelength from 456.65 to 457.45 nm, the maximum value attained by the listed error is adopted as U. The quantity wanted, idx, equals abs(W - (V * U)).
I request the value 5.14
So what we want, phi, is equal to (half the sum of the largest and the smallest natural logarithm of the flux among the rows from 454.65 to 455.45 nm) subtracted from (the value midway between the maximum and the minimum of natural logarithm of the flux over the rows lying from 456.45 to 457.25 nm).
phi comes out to -0.02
